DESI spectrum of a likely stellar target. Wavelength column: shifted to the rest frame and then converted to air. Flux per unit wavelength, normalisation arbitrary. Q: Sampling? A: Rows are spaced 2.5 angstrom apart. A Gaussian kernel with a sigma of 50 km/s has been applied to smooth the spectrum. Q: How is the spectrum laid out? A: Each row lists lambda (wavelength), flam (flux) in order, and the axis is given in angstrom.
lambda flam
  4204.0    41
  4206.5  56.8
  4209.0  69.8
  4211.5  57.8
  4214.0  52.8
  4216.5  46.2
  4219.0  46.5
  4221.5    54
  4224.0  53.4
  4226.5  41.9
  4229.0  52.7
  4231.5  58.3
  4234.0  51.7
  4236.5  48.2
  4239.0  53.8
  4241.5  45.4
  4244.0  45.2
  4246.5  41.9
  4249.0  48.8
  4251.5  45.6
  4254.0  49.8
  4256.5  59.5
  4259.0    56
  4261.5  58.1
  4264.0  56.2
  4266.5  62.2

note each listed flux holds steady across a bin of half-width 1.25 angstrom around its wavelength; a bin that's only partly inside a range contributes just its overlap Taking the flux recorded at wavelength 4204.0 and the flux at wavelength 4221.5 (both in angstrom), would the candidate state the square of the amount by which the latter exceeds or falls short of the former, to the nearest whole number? 169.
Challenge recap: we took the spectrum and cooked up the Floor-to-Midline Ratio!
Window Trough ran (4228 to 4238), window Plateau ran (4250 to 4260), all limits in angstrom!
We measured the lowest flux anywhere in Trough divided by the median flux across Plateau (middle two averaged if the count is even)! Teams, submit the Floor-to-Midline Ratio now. 0.91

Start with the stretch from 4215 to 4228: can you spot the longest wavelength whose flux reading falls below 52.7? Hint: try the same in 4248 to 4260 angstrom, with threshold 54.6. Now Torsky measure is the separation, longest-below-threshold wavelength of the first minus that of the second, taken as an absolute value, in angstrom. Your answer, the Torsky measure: 27.5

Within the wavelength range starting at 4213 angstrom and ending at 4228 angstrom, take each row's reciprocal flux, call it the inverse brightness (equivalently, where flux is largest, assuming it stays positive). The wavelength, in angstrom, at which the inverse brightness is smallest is 4221.5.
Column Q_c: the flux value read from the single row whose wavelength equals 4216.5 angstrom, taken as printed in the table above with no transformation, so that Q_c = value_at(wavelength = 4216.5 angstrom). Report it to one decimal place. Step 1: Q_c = 46.2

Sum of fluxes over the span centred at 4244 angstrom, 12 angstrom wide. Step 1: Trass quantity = 235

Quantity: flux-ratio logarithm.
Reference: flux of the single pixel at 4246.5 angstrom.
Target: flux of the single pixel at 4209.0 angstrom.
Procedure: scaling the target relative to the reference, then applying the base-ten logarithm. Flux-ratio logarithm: 0.22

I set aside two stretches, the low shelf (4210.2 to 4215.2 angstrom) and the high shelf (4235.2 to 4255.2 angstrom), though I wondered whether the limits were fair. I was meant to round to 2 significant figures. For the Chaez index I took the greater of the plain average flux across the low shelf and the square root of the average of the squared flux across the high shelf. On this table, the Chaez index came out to 55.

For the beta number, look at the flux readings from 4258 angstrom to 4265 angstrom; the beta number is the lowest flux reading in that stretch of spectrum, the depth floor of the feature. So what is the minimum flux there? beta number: 56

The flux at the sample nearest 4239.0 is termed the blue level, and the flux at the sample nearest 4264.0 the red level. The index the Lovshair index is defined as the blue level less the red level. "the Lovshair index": -2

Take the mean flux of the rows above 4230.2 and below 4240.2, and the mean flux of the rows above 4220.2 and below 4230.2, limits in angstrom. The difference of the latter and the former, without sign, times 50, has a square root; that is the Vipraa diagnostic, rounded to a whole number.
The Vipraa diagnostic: 11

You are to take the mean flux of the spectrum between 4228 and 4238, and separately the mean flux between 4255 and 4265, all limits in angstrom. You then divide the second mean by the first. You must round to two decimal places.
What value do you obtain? 1.09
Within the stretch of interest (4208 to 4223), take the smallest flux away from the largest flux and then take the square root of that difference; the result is 4.9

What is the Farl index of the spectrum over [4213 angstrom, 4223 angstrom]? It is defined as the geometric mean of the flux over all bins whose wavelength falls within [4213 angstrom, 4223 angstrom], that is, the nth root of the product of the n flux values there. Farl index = 50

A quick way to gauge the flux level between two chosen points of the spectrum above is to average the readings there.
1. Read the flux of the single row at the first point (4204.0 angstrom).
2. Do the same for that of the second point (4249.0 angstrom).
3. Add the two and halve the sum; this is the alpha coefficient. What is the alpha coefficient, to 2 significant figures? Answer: 45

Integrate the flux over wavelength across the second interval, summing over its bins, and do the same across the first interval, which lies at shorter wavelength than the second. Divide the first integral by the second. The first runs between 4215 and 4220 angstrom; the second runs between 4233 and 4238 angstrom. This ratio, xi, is 0.93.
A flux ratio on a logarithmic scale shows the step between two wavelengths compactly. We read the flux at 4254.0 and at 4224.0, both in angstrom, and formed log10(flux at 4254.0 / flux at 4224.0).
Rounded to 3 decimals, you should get -0.030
